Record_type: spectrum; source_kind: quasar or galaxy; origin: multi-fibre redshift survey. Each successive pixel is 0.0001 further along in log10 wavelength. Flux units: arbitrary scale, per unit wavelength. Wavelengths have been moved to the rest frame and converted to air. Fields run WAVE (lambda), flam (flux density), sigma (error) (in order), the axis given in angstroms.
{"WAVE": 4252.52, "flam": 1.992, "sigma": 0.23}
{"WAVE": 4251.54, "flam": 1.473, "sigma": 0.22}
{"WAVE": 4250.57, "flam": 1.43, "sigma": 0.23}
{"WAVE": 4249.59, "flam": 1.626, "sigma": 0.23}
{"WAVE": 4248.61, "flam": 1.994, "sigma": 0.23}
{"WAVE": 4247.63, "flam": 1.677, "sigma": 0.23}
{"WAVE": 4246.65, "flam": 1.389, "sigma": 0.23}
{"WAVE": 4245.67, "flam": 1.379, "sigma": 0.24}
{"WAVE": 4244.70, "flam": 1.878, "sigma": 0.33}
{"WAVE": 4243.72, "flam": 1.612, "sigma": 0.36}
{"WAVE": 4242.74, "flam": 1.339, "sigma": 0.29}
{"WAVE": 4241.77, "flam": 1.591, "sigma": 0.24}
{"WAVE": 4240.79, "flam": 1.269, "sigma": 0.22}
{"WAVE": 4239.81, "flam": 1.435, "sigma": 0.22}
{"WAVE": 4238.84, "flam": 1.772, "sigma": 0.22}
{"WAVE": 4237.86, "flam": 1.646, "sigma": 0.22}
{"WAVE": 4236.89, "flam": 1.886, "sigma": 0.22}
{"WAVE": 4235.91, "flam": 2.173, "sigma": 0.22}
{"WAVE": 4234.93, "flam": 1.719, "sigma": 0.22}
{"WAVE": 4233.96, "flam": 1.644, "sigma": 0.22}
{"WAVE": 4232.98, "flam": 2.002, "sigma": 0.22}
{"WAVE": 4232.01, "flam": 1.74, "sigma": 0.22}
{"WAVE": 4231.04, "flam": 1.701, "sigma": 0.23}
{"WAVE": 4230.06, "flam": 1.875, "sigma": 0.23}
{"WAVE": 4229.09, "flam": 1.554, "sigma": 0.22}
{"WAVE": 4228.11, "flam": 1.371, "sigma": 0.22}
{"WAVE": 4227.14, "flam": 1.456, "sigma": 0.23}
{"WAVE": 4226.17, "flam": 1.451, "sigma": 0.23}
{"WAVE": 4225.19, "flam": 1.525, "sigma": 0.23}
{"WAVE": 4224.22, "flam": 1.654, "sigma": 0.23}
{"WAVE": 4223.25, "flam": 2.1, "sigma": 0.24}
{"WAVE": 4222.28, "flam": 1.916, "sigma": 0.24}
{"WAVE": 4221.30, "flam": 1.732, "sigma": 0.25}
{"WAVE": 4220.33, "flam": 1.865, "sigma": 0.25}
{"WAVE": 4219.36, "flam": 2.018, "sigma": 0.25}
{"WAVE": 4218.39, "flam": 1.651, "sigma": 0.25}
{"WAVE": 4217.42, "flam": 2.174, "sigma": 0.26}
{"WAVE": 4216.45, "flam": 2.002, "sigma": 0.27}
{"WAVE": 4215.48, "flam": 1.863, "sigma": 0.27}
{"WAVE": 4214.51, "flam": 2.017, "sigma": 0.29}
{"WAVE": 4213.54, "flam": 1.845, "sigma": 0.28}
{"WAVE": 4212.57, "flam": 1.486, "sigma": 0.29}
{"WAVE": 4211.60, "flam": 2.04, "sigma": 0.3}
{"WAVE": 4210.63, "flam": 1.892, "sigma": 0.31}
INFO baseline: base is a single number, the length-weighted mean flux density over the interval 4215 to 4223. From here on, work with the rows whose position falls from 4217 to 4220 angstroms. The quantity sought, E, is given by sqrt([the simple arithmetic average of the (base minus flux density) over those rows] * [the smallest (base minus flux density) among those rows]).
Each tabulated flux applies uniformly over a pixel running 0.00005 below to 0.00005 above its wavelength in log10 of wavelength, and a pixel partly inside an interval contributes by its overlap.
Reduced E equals 0.101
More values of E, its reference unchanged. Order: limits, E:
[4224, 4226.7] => 0.305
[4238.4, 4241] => 0.239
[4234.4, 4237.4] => 0.067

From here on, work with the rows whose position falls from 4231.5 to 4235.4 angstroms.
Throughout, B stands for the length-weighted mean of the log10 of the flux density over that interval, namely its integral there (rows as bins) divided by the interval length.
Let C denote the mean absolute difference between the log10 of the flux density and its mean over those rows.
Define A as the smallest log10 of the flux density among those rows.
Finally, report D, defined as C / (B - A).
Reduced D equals 0.81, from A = 0.22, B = 0.249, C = 0.027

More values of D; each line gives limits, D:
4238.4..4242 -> 0.66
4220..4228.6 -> 0.64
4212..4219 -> 0.43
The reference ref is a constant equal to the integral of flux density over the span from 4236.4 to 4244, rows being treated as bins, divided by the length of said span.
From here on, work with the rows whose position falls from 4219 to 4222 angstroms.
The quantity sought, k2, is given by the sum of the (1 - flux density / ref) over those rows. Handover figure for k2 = -0.6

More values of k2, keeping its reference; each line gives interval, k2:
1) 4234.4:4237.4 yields -0.7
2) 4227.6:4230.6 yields -0.1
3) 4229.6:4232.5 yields -0.4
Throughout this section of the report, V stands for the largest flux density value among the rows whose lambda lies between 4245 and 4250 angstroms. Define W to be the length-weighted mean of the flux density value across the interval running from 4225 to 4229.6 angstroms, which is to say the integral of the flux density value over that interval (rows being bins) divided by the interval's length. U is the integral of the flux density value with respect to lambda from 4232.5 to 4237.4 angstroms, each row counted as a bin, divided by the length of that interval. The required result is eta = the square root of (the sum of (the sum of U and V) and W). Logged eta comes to 2.31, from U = 1.882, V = 1.994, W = 1.47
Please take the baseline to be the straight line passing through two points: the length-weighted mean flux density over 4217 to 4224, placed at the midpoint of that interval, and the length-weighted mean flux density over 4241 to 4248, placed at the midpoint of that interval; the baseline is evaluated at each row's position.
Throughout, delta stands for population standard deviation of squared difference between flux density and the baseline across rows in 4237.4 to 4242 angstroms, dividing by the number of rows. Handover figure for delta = 0.040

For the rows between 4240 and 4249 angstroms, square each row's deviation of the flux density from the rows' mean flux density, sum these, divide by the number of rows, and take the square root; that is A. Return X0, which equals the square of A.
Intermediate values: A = 0.236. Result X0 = 0.0557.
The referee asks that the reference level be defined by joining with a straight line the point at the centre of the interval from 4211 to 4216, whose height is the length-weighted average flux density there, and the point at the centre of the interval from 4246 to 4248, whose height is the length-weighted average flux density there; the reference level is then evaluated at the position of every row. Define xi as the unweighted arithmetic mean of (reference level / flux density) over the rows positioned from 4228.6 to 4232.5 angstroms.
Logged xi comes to 0.98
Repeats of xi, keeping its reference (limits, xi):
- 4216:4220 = 0.93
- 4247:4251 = 0.90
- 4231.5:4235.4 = 0.93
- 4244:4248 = 0.98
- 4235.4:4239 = 0.87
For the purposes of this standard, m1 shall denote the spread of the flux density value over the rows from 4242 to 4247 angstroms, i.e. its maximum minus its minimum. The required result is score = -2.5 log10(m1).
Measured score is 0.7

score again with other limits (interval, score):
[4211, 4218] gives 0.4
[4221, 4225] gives 0.9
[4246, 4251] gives 0.5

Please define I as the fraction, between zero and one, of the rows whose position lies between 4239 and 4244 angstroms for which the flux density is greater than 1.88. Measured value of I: 0.0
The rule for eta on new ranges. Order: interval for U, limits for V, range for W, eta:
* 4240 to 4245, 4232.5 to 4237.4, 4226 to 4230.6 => 2.29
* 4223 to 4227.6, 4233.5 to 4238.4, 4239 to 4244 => 2.29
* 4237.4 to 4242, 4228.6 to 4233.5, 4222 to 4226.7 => 2.29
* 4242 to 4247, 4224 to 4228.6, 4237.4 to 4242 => 2.17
